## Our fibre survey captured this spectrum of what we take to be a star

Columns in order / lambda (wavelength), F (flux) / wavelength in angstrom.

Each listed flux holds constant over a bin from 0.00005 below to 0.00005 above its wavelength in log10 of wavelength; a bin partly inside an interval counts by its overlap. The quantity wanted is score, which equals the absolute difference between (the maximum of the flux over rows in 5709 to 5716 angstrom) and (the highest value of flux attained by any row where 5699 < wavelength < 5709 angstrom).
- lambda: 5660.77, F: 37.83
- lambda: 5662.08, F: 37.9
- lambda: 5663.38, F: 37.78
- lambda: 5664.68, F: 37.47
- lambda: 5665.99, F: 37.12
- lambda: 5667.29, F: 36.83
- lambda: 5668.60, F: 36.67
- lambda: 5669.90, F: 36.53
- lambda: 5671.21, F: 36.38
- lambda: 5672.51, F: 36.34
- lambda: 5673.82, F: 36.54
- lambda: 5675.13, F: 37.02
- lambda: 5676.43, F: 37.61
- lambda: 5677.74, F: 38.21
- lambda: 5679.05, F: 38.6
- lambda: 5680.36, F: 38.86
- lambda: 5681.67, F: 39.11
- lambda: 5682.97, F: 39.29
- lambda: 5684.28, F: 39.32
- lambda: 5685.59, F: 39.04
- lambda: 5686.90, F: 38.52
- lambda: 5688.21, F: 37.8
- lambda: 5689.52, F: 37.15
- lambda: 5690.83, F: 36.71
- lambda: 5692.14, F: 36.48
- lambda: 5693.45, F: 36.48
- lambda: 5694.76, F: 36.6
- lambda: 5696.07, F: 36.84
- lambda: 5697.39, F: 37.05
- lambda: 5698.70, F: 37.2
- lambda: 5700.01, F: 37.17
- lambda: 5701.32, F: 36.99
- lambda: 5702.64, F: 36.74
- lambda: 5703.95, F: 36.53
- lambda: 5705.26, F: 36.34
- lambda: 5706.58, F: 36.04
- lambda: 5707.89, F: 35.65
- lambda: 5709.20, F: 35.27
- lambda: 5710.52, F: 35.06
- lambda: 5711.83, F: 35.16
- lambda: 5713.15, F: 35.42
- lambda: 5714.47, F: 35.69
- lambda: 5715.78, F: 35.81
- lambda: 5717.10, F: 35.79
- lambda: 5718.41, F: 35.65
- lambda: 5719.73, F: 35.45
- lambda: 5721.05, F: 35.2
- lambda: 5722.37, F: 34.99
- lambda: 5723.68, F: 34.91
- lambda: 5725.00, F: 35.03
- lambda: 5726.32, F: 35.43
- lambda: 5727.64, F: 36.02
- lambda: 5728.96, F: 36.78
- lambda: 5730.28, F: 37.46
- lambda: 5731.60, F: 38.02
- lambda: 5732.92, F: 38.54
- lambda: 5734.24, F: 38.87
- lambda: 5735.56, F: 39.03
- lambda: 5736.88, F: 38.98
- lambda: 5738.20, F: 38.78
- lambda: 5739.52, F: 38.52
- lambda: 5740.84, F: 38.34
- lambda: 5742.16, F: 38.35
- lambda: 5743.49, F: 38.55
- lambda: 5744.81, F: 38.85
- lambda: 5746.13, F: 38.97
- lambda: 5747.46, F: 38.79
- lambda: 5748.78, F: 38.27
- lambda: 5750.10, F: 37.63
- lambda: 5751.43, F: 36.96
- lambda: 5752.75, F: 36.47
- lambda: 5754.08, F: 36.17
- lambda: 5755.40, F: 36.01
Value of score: 1.4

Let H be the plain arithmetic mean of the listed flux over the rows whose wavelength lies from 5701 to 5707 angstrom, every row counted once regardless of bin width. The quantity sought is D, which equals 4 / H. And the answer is 0.110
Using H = 36.5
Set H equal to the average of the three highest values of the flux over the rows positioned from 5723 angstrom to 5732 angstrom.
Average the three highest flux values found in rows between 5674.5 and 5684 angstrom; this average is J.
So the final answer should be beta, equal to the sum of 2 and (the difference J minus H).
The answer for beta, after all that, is 3.7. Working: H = 37.4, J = 39.1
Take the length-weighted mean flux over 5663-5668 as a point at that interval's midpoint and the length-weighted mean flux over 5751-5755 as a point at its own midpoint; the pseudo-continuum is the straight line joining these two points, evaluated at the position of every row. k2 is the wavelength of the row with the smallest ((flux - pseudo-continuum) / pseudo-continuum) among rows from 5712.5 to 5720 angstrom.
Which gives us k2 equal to 5713.15 angstrom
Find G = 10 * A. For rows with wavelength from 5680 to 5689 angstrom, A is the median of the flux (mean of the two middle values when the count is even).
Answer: 390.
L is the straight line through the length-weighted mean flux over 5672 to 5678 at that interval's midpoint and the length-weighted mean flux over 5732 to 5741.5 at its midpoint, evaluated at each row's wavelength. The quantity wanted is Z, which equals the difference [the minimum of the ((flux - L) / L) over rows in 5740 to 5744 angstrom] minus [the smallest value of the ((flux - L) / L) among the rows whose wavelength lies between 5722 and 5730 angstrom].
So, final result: 0.08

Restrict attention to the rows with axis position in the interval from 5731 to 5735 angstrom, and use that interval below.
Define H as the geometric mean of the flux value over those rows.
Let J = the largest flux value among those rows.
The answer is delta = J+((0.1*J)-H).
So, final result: 4.3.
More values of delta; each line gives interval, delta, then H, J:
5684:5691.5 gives 5.2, 38.1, 39.32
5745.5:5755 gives 5.3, 37.6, 38.97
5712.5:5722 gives 3.8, 35.6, 35.81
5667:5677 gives 4.6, 36.7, 37.61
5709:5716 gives 4.0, 35.4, 35.81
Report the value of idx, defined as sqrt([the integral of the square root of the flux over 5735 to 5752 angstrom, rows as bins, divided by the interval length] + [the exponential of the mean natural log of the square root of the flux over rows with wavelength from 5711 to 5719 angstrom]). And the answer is 3.49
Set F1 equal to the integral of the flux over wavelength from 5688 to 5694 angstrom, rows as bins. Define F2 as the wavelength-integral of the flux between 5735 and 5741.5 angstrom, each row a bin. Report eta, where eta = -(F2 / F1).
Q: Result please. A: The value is -1.14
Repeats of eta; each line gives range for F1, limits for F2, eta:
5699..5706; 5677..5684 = -1.06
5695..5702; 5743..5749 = -0.90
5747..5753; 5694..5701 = -1.14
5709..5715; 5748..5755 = -1.23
